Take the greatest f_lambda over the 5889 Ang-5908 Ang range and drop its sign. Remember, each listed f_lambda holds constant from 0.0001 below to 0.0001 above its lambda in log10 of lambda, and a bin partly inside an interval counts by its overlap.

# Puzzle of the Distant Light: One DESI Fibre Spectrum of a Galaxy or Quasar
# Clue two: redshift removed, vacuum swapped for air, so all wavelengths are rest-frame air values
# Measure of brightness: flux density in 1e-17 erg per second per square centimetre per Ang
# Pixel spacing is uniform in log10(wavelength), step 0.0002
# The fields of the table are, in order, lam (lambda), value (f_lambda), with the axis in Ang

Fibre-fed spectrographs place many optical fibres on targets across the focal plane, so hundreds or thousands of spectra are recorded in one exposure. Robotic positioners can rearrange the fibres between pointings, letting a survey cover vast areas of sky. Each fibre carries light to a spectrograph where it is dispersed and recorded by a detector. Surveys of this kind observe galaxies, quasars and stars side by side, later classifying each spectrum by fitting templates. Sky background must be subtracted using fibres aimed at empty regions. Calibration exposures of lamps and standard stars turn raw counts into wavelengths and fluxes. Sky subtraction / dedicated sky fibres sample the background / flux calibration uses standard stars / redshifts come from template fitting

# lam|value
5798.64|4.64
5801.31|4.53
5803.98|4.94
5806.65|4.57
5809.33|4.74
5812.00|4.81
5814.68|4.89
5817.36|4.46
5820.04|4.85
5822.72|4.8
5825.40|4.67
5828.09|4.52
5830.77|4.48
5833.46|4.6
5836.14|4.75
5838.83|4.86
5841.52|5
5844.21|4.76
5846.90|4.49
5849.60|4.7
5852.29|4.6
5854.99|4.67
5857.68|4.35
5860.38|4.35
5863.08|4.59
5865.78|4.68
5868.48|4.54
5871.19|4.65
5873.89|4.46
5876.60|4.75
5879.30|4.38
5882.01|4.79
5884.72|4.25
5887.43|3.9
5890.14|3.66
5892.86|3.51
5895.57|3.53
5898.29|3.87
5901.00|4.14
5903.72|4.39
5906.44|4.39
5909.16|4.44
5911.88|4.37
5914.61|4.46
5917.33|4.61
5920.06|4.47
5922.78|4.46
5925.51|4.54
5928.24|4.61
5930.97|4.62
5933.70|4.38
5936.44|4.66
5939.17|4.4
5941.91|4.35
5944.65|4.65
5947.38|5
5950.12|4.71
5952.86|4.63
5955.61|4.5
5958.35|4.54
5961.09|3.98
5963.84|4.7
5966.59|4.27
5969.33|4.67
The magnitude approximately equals 4.4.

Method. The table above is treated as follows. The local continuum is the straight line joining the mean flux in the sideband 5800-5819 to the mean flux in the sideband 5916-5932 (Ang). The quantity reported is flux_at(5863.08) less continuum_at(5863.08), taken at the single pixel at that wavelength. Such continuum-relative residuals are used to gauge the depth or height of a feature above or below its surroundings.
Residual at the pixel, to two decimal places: -0.04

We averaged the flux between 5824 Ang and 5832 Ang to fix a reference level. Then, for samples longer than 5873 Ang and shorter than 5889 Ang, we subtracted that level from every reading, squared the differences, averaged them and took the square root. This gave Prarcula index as 0.33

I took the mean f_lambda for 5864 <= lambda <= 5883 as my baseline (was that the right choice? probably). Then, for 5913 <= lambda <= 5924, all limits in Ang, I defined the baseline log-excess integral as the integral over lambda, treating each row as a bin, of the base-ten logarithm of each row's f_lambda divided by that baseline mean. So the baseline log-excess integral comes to -0.11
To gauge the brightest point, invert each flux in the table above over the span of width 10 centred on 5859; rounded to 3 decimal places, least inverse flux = 0.214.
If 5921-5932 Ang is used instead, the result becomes 0.216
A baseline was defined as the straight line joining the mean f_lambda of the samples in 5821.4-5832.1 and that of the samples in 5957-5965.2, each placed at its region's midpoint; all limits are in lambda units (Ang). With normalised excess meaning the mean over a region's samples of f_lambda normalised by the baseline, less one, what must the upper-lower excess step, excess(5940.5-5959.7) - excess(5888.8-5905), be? 0.19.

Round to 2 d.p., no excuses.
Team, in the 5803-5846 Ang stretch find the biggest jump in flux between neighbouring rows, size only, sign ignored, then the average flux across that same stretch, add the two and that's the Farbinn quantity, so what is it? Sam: 5.16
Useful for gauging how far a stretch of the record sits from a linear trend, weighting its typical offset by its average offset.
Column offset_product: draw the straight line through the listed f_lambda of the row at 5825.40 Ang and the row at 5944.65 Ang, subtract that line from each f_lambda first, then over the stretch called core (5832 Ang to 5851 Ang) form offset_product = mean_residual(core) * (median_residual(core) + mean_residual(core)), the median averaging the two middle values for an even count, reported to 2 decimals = 0.01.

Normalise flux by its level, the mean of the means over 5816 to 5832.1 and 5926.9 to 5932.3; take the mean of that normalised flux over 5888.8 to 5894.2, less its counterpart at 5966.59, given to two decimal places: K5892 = -0.15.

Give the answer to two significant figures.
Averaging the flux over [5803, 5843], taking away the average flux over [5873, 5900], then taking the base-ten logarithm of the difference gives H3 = -0.21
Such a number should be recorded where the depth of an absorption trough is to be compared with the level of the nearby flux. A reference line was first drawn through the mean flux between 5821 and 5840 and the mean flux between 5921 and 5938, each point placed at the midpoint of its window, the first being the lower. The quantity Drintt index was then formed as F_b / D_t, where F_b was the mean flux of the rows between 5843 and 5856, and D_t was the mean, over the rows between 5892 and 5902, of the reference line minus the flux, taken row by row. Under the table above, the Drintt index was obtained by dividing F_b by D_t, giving 6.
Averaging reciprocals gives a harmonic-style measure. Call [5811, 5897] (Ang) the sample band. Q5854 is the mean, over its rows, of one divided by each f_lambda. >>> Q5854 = 0.224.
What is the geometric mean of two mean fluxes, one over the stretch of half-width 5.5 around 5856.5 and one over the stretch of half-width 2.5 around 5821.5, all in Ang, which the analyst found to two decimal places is 4.66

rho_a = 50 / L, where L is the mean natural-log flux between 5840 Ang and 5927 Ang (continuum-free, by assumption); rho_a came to 33.8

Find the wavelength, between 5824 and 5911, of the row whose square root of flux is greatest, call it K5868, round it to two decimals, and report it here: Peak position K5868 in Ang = 5841.52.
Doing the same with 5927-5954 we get 5947.38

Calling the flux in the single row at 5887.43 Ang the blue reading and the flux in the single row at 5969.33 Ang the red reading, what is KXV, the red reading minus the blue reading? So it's 0.8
